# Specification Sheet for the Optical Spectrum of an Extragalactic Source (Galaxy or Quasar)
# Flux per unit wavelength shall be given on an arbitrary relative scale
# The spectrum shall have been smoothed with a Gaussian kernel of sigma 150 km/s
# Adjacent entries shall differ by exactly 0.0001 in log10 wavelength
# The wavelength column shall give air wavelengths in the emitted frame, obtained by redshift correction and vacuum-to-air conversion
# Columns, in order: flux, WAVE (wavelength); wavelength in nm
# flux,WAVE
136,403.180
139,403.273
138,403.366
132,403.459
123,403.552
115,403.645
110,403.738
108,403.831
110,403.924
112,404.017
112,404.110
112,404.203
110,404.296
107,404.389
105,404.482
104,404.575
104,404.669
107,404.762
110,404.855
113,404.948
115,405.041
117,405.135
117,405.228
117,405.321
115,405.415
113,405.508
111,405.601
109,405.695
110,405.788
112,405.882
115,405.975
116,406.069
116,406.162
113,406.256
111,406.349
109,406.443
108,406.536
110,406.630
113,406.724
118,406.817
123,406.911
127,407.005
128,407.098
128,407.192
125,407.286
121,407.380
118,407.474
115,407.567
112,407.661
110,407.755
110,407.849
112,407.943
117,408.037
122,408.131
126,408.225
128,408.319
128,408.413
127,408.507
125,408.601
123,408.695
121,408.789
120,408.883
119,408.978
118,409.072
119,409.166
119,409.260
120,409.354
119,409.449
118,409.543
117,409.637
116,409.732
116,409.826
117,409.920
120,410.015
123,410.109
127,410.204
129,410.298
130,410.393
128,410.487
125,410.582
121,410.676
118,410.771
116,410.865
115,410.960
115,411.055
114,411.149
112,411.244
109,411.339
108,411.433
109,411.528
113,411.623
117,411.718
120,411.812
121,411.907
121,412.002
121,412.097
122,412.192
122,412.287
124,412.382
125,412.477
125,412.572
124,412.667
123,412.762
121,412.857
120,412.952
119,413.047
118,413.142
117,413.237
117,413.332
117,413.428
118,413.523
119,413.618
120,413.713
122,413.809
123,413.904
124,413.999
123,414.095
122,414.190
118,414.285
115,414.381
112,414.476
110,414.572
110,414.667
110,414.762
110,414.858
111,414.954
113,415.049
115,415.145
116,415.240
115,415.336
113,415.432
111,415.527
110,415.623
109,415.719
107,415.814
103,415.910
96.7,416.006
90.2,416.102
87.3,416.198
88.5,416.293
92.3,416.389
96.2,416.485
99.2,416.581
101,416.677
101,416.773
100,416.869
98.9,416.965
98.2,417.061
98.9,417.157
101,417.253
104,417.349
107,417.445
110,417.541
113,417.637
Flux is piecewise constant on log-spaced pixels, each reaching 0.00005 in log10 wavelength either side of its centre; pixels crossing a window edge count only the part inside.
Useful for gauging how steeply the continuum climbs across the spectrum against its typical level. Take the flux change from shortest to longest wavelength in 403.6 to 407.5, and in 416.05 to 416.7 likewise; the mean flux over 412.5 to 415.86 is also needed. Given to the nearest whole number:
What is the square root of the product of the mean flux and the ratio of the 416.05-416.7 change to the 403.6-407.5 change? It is 20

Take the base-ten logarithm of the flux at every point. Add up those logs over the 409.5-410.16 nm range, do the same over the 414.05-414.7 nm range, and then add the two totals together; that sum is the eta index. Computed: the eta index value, 28.9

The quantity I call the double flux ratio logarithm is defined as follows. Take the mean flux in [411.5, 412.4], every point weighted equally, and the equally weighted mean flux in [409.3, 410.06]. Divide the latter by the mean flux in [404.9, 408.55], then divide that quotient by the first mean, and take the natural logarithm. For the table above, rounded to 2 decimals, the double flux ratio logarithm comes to -4.77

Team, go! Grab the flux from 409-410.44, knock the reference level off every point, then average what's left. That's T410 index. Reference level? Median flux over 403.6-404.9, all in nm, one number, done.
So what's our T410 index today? 10.5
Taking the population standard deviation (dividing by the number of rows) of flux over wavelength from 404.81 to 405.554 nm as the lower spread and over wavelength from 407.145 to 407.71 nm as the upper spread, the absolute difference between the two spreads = 3.2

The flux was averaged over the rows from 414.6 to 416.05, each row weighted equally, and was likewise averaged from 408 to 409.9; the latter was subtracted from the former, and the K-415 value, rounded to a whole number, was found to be -11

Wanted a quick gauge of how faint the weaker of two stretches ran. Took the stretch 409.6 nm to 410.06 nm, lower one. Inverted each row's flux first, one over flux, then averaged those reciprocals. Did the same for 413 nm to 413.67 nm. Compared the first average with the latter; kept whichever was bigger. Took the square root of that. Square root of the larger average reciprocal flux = 0.092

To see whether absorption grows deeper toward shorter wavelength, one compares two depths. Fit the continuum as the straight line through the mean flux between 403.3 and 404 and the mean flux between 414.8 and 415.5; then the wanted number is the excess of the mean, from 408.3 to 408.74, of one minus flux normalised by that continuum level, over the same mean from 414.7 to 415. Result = -0.11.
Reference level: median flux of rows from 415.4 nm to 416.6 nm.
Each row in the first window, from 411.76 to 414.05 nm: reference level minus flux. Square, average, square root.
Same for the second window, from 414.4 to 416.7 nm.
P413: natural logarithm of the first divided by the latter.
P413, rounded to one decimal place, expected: 0.7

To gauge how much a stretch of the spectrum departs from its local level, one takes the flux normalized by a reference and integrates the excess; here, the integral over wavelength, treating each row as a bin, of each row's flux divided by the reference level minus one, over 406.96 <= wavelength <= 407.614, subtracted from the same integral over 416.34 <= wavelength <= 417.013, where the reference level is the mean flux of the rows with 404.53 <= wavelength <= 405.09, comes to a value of -0.15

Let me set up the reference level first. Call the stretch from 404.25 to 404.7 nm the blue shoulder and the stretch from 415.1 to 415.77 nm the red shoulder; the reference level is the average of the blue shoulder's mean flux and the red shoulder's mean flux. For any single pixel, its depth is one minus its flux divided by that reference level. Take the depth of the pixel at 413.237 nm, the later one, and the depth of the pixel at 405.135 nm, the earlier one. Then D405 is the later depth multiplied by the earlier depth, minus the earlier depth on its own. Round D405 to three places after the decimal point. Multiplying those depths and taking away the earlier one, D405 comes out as 0.075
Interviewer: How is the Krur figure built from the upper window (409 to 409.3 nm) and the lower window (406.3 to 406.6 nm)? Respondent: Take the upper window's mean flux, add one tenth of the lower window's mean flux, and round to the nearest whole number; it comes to 130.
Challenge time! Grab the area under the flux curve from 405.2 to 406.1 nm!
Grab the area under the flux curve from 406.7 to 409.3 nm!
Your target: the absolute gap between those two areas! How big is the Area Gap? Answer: 211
